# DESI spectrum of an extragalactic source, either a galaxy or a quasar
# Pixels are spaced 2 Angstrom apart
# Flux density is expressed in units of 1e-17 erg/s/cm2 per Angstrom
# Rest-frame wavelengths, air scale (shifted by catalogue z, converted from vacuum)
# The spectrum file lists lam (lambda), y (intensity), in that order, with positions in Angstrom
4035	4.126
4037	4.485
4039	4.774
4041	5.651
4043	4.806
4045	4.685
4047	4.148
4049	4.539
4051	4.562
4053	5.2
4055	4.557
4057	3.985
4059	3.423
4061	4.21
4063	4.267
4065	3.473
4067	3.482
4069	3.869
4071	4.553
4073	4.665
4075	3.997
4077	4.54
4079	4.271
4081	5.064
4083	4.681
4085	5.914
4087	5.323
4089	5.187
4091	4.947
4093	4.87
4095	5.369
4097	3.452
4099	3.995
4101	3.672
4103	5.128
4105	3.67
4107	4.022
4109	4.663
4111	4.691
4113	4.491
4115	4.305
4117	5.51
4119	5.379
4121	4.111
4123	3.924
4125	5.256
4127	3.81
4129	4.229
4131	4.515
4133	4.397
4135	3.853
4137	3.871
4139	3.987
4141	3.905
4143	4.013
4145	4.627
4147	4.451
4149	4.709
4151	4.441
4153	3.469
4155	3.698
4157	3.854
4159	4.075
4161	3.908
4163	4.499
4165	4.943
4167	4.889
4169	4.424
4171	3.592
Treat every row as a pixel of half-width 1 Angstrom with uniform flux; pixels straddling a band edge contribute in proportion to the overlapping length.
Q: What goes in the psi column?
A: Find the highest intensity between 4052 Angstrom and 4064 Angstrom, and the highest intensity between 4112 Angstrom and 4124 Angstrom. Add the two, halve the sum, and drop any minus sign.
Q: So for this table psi 5.4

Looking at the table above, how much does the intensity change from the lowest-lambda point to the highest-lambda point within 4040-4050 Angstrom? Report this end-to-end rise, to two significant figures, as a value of -1.1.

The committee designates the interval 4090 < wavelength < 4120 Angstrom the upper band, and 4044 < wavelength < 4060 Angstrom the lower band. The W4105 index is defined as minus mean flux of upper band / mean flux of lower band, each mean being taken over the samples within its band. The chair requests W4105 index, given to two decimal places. -1.04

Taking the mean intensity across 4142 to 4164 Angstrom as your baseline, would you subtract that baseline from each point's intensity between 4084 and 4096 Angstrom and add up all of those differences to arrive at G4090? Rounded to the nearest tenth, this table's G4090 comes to 6.7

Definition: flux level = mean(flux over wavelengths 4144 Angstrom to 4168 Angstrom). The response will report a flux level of 4.30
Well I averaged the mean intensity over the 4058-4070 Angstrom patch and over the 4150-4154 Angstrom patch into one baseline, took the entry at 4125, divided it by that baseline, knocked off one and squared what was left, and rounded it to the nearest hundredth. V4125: 0.13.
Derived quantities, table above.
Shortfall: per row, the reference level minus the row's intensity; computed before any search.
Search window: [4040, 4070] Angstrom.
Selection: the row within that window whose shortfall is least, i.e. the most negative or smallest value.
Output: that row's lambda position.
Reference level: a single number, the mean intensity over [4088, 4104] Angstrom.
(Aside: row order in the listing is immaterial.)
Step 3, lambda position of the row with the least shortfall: 4041 Angstrom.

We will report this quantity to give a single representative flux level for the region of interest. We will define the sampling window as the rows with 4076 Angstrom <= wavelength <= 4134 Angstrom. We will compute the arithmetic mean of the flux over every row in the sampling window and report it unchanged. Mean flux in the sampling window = 4.60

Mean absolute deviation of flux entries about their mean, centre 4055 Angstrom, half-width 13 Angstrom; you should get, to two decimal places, 0.43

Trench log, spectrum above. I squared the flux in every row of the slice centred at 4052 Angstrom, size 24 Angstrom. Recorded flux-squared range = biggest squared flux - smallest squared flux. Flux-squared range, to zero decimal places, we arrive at 20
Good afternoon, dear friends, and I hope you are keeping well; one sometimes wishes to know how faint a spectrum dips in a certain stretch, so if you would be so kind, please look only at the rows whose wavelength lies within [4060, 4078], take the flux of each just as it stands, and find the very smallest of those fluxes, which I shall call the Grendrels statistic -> 3.473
